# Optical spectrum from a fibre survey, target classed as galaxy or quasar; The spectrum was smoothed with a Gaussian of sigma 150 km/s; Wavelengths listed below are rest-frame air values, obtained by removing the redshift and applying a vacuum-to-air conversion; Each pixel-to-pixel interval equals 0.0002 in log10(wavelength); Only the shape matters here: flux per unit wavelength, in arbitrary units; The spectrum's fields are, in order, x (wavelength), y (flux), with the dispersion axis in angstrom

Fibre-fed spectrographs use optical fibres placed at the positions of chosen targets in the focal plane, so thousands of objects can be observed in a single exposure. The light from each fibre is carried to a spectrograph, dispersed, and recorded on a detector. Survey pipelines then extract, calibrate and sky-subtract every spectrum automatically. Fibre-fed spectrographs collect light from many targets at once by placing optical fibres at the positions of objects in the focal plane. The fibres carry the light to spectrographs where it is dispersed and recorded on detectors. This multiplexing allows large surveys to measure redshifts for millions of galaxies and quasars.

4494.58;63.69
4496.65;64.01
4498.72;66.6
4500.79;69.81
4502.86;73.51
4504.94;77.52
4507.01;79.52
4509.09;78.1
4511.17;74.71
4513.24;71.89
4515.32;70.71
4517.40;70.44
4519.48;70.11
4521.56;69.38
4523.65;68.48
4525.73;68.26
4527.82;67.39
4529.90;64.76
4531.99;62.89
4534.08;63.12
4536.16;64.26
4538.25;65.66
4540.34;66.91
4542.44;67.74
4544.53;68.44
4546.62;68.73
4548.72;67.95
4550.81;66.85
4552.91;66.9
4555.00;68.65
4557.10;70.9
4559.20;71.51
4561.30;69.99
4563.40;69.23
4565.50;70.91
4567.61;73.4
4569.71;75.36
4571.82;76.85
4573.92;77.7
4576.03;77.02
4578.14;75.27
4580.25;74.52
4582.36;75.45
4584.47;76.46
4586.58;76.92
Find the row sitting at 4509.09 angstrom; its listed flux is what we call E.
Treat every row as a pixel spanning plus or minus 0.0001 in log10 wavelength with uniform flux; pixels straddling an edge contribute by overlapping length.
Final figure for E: 78.1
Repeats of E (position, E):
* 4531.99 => 62.89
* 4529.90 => 64.76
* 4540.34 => 66.91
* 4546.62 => 68.73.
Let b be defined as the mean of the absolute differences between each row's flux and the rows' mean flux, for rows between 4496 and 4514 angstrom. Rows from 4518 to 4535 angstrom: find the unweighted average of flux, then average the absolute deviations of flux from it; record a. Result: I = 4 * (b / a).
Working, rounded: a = 2.4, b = 4.2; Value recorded 7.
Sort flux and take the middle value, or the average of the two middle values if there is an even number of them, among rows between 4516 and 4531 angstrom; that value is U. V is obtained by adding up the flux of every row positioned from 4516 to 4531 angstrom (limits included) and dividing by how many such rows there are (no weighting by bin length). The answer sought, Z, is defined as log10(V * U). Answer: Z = 3.67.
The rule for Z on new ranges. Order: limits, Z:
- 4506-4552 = 3.67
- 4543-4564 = 3.68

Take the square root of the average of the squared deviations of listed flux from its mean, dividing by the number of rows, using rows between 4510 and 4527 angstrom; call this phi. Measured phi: 1.94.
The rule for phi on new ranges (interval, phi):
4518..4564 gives 2.29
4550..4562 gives 1.82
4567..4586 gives 1.27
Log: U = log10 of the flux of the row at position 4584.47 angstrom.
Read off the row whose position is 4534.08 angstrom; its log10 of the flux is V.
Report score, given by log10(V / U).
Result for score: -0.020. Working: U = 1.88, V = 1.80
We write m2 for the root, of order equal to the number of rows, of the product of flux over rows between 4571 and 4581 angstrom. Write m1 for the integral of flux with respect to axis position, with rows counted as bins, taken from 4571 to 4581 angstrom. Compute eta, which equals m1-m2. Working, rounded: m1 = 763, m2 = 76.3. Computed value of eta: 687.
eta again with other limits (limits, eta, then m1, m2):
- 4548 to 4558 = 614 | 683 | 68.2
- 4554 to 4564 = 631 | 701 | 70.0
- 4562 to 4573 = 731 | 804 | 73.1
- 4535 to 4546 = 667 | 733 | 66.6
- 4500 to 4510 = 682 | 758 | 75.6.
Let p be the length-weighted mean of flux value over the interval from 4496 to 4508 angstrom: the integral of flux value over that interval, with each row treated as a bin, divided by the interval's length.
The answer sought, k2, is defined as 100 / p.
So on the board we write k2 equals 1.39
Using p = 72.1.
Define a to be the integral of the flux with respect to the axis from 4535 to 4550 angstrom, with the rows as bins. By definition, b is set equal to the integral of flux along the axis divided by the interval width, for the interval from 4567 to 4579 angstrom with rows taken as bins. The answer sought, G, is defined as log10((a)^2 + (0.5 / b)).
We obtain 6.0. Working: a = 1006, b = 76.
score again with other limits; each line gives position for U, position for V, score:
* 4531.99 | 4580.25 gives 0.017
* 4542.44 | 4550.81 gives -0.001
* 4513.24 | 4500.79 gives -0.003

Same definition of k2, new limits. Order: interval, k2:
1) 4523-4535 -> 1.52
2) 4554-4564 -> 1.43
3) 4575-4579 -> 1.31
